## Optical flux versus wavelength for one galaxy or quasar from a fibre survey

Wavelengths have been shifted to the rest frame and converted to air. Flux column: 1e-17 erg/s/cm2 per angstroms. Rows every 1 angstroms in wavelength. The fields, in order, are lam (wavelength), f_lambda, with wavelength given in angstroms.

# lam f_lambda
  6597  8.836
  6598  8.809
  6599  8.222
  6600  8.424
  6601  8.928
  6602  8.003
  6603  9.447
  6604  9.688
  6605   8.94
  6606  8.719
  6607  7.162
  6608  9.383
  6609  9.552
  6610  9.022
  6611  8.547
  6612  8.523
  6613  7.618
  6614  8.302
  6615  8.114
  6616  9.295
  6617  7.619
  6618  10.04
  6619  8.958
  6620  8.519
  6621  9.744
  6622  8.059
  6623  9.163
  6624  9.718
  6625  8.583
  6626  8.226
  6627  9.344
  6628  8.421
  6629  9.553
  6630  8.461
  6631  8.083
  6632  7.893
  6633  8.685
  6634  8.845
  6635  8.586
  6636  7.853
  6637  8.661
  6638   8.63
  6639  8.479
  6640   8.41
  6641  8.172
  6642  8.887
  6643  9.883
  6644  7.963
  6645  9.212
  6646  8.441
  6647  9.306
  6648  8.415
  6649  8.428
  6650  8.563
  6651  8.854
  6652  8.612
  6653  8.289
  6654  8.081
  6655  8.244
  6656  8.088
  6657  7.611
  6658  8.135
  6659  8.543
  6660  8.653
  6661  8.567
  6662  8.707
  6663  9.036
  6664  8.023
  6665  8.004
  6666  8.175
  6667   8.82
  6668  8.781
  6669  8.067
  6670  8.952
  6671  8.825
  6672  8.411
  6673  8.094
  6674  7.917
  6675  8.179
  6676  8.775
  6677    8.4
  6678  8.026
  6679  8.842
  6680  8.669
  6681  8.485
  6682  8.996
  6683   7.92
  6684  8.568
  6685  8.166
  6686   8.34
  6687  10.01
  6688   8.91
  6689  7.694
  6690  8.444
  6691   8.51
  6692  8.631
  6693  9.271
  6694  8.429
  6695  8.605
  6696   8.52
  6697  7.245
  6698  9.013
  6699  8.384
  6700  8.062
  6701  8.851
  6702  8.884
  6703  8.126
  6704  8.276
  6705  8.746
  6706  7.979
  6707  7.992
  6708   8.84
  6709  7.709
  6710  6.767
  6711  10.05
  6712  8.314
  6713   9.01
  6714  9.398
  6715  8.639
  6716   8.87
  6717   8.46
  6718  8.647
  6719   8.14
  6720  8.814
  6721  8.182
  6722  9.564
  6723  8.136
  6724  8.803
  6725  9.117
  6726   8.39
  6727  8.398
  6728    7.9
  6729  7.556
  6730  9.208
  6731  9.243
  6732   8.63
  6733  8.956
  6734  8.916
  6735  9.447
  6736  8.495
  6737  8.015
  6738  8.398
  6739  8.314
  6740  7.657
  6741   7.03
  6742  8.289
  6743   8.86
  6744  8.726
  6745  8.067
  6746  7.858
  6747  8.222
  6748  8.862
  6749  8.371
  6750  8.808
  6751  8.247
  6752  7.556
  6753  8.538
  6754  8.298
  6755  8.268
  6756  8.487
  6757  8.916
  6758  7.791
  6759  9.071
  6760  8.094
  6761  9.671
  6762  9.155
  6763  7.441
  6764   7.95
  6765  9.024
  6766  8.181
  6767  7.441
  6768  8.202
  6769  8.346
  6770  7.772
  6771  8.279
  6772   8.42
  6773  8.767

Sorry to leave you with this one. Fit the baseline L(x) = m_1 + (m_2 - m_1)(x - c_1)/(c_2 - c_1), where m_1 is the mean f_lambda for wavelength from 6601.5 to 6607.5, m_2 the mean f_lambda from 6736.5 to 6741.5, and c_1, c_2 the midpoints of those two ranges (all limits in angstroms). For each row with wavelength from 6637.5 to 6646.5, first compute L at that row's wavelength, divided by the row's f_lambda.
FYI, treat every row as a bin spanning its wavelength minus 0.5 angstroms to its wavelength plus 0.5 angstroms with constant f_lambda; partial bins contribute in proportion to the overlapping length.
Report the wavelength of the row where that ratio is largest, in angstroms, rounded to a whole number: 6644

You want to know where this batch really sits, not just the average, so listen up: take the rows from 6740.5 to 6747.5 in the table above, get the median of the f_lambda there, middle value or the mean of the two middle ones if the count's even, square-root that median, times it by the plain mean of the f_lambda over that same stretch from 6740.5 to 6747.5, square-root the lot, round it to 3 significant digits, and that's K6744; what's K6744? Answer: 4.83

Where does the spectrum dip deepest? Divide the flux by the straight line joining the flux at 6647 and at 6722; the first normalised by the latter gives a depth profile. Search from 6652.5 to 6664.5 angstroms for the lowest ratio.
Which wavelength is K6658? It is 6657 angstroms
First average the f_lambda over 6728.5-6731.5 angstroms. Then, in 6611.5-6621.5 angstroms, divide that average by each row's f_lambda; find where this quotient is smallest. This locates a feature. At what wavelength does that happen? 6618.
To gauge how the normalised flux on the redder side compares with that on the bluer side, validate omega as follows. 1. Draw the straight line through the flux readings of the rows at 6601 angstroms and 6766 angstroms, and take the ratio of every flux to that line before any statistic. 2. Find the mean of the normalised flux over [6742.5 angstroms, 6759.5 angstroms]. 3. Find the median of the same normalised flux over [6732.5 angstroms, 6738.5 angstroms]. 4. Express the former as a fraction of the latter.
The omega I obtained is 0.974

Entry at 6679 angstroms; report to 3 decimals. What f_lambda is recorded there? 8.842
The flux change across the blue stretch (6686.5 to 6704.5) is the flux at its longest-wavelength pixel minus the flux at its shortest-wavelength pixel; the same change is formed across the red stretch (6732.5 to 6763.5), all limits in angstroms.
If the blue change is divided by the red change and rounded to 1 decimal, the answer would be 1.1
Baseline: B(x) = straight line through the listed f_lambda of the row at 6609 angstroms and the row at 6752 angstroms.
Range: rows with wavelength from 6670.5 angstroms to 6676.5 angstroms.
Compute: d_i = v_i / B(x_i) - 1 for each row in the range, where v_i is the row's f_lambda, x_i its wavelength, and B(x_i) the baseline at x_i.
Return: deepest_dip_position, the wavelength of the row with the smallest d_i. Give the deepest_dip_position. 6674 angstroms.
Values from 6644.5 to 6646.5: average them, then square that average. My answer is 77.9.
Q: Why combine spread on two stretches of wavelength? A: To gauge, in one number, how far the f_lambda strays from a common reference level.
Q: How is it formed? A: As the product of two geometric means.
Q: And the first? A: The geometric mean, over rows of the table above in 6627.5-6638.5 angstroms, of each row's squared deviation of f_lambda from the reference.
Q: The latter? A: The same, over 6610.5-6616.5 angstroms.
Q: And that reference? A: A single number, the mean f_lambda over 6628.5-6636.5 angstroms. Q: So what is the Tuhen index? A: 0.0020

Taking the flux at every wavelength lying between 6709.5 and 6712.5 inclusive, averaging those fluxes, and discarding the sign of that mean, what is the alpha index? 8.38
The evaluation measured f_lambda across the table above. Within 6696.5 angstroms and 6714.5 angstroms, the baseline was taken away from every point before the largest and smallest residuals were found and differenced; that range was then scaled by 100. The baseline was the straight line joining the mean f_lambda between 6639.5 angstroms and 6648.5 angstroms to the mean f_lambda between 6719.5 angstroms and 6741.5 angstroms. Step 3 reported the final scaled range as 329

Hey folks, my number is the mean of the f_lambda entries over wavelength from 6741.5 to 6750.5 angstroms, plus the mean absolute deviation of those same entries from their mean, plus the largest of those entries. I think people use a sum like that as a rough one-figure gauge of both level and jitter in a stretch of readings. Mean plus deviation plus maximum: 17.6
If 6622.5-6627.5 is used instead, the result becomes 19.2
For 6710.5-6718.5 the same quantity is 19.4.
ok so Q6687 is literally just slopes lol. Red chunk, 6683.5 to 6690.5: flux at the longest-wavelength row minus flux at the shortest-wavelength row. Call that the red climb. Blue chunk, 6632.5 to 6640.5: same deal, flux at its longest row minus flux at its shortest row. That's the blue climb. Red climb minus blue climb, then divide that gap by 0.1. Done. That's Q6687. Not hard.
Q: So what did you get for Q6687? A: 2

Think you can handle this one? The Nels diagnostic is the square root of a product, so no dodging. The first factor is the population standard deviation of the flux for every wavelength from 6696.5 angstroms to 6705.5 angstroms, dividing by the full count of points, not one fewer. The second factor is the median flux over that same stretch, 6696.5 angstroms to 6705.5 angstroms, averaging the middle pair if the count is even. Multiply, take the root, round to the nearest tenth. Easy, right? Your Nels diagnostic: 2.1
